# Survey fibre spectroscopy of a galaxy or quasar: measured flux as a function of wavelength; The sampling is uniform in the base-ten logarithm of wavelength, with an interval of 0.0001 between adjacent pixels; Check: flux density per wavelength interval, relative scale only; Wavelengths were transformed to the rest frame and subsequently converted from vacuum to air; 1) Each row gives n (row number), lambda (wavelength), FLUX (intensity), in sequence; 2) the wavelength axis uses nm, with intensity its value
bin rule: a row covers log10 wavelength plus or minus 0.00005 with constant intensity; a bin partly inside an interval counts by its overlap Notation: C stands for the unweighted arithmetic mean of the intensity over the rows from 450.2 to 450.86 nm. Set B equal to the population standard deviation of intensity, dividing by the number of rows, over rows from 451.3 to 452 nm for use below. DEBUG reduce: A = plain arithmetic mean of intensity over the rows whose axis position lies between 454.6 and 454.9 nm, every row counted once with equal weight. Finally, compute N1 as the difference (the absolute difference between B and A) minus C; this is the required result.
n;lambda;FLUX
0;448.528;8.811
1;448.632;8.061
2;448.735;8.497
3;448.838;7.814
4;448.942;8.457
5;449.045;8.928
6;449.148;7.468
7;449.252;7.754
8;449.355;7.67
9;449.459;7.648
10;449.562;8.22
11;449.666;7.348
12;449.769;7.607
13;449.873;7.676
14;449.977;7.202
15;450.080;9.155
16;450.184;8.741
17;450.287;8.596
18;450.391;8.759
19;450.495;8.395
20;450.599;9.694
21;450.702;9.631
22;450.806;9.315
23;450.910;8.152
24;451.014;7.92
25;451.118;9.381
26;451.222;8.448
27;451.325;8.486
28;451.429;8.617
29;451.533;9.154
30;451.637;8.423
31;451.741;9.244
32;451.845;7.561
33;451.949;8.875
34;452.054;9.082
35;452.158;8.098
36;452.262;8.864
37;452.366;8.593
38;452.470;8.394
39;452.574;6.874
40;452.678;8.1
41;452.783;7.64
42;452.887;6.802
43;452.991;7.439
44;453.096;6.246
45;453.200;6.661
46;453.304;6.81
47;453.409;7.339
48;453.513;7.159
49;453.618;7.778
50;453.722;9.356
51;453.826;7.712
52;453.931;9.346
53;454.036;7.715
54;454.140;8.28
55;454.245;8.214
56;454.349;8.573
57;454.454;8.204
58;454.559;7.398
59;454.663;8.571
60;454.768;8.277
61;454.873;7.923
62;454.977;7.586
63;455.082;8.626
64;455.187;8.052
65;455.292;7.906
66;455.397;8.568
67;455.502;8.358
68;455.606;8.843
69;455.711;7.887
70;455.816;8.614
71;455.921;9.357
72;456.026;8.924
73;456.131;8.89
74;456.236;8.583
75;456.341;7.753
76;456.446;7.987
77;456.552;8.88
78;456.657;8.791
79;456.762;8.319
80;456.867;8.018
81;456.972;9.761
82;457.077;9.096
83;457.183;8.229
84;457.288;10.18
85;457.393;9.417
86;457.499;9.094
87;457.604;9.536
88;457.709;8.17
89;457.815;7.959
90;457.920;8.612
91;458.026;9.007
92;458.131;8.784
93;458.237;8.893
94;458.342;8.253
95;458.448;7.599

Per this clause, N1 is -1.3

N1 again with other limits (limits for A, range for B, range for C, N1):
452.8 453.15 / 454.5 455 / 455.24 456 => -2.1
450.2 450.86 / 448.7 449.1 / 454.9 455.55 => 0.5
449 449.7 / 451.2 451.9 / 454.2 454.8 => -0.9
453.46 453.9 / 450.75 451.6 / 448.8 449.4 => -0.5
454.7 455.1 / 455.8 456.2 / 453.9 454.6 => -0.4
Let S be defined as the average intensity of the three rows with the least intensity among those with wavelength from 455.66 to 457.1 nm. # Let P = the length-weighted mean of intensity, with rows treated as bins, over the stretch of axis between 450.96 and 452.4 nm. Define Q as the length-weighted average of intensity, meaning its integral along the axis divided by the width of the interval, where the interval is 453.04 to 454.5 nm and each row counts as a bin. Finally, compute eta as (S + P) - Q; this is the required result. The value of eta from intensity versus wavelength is 8.7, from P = 8.62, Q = 7.8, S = 7.88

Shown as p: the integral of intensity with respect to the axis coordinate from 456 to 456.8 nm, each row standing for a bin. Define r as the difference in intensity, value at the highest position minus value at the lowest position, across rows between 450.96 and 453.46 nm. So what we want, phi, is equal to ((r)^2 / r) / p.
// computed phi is -0.09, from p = 6.8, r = -0.6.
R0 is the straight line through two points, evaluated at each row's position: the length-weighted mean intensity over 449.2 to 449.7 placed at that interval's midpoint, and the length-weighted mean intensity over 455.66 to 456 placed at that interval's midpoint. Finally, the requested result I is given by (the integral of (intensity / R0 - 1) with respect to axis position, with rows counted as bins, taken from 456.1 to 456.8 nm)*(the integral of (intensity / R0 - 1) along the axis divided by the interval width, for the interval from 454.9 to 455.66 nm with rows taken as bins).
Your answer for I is 0.0008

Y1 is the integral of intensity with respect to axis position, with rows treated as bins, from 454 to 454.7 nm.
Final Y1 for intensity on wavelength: 5.7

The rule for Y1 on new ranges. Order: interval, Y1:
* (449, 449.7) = 5.5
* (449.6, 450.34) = 6.0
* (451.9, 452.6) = 5.9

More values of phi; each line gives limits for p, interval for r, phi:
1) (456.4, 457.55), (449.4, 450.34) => 0.09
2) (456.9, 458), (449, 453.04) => -0.15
